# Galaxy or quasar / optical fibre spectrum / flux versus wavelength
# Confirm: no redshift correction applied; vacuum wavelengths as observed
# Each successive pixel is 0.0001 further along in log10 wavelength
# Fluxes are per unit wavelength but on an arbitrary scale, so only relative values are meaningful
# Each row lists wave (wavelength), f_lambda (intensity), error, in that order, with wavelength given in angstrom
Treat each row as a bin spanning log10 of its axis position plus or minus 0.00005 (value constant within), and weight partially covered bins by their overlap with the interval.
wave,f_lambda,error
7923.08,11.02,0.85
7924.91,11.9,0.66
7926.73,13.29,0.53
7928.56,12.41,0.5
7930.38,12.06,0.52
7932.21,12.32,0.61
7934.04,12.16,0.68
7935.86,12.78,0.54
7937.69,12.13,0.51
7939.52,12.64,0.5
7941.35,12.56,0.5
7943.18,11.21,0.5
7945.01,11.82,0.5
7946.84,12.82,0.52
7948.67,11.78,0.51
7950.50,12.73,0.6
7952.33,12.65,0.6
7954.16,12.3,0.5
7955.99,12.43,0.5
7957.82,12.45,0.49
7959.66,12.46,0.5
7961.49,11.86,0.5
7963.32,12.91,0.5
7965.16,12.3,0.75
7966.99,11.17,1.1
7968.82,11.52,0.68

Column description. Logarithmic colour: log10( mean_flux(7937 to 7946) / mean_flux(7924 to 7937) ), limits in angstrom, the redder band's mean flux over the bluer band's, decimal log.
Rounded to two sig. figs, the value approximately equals -0.012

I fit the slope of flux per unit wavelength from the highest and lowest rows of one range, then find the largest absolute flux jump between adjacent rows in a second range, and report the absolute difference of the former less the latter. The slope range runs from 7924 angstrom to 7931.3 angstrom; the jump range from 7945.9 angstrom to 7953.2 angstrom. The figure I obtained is 1.01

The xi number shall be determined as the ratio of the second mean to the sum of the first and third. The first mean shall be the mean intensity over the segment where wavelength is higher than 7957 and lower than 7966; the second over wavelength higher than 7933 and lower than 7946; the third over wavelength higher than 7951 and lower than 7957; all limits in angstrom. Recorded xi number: 0.490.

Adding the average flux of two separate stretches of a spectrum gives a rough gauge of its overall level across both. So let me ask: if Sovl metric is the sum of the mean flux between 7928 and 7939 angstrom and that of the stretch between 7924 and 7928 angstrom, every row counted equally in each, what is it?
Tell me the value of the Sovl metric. 24.9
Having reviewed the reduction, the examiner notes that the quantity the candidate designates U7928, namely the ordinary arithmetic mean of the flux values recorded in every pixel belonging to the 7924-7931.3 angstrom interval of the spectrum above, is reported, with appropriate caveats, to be 12.4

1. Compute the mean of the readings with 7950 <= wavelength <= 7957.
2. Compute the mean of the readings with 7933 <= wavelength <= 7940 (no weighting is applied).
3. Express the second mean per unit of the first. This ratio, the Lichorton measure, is 0.99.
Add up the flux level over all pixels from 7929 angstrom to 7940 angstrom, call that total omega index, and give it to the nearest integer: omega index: 74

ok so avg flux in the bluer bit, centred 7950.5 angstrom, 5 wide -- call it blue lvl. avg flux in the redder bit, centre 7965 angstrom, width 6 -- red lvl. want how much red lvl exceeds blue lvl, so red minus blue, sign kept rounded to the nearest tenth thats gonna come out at -0.3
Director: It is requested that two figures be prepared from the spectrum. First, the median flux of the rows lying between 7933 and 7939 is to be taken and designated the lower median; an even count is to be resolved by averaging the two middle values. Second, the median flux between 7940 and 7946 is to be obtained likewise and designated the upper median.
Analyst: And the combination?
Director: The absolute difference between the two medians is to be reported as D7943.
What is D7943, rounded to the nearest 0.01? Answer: 0.34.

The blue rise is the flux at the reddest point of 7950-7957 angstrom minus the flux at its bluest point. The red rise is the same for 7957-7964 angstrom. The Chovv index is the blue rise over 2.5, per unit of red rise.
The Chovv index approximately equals -0.26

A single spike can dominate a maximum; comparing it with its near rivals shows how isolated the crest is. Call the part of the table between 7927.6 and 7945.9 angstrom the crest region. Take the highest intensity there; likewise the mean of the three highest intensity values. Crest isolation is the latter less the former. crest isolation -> -0.12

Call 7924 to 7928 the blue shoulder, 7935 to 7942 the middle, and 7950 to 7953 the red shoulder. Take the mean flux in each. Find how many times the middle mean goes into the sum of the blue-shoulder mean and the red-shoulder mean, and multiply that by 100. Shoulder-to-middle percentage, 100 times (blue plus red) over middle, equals 202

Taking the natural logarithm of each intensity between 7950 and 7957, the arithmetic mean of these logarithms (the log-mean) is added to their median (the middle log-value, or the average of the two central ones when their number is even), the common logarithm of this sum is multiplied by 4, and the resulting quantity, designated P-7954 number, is 2.82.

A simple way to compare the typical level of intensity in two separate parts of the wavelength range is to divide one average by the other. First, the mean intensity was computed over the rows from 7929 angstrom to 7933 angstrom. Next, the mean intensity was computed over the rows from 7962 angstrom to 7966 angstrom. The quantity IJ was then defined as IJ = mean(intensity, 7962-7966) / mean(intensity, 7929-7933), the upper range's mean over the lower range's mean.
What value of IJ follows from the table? 1.03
